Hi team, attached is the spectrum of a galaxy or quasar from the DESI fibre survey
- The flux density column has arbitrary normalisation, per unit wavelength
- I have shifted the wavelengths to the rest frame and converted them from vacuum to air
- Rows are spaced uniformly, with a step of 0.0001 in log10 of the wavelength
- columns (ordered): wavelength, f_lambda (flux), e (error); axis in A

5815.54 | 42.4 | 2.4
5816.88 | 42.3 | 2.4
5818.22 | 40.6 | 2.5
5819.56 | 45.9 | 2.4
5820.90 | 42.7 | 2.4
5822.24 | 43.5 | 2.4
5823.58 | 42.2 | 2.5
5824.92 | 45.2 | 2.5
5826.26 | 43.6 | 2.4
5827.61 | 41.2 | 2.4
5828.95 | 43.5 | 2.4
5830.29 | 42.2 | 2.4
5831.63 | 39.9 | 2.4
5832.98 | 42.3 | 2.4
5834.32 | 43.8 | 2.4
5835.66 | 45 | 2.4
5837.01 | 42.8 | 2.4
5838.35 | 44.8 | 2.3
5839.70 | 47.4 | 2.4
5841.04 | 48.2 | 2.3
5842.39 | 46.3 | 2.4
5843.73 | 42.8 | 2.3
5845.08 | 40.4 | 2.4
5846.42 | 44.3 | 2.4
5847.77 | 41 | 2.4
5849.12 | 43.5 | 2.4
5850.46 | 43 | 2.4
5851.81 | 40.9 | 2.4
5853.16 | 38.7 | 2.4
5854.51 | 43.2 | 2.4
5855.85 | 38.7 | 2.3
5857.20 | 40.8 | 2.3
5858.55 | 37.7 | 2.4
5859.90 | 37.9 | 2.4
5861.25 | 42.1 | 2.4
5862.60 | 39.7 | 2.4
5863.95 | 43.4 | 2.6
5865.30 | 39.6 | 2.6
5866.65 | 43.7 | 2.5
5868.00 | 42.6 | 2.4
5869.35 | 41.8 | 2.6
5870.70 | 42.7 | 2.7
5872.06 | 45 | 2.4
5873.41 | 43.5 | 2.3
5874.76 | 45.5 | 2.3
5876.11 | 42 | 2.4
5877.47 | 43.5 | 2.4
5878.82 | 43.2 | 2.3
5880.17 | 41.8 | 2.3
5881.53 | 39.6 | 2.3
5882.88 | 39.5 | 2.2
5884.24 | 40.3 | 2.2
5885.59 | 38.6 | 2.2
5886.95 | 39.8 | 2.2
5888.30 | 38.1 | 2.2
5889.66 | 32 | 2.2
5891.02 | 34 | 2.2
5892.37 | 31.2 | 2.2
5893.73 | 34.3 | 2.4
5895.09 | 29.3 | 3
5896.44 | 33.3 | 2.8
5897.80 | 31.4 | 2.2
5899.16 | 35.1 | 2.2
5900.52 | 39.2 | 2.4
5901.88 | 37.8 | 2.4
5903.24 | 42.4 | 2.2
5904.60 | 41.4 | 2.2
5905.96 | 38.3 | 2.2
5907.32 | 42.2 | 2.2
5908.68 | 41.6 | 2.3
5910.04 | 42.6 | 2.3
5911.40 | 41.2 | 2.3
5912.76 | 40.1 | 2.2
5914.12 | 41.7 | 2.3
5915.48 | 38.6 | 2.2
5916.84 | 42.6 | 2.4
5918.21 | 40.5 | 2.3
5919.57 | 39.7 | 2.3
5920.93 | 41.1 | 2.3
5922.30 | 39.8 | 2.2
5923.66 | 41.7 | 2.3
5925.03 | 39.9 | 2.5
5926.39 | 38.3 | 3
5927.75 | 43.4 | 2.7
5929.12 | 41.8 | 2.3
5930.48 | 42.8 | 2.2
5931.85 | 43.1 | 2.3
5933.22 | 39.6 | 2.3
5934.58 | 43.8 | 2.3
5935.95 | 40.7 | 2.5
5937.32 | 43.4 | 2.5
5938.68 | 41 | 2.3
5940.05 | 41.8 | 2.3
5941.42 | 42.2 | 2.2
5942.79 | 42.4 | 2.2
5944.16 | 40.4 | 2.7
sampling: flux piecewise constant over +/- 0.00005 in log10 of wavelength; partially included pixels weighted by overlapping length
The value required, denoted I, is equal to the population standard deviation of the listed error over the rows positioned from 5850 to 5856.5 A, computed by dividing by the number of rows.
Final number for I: 0.040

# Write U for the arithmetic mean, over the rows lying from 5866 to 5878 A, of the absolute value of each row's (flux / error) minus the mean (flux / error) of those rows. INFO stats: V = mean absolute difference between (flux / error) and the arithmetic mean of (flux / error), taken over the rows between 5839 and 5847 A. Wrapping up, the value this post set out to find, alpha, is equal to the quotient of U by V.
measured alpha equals 1.0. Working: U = 1.0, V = 1.02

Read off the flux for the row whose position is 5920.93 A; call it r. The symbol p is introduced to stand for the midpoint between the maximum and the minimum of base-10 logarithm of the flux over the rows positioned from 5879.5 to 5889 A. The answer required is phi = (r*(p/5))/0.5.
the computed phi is 26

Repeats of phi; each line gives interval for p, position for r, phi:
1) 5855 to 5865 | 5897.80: 20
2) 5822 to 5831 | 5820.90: 28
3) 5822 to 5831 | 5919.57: 26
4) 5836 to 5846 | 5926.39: 25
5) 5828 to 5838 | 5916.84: 28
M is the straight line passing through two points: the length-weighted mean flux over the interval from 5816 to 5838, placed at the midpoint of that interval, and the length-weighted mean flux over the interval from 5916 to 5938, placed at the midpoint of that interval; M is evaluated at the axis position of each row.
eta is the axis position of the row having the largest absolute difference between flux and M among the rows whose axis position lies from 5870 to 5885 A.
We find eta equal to 5874.76 A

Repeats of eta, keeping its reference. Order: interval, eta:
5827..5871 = 5841.04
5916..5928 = 5926.39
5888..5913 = 5895.09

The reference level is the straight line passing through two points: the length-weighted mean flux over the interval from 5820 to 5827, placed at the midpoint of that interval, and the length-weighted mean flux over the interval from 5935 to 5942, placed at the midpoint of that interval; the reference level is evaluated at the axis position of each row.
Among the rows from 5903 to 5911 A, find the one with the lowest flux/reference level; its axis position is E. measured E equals 5905.96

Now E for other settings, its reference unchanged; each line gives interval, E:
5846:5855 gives 5853.16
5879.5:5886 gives 5885.59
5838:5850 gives 5845.08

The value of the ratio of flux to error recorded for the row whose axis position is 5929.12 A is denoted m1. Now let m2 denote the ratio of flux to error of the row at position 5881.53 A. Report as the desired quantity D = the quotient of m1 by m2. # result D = 1.06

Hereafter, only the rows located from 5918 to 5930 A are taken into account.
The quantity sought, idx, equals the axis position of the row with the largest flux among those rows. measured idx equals 5927.75 A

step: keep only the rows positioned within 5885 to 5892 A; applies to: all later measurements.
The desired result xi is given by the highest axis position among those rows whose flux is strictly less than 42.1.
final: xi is 5891.02 A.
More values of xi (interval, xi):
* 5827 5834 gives 5831.63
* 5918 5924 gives 5923.66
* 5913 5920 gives 5919.57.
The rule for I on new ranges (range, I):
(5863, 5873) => 0.105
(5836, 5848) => 0.047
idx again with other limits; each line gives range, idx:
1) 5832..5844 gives 5841.04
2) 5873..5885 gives 5874.76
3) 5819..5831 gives 5819.56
